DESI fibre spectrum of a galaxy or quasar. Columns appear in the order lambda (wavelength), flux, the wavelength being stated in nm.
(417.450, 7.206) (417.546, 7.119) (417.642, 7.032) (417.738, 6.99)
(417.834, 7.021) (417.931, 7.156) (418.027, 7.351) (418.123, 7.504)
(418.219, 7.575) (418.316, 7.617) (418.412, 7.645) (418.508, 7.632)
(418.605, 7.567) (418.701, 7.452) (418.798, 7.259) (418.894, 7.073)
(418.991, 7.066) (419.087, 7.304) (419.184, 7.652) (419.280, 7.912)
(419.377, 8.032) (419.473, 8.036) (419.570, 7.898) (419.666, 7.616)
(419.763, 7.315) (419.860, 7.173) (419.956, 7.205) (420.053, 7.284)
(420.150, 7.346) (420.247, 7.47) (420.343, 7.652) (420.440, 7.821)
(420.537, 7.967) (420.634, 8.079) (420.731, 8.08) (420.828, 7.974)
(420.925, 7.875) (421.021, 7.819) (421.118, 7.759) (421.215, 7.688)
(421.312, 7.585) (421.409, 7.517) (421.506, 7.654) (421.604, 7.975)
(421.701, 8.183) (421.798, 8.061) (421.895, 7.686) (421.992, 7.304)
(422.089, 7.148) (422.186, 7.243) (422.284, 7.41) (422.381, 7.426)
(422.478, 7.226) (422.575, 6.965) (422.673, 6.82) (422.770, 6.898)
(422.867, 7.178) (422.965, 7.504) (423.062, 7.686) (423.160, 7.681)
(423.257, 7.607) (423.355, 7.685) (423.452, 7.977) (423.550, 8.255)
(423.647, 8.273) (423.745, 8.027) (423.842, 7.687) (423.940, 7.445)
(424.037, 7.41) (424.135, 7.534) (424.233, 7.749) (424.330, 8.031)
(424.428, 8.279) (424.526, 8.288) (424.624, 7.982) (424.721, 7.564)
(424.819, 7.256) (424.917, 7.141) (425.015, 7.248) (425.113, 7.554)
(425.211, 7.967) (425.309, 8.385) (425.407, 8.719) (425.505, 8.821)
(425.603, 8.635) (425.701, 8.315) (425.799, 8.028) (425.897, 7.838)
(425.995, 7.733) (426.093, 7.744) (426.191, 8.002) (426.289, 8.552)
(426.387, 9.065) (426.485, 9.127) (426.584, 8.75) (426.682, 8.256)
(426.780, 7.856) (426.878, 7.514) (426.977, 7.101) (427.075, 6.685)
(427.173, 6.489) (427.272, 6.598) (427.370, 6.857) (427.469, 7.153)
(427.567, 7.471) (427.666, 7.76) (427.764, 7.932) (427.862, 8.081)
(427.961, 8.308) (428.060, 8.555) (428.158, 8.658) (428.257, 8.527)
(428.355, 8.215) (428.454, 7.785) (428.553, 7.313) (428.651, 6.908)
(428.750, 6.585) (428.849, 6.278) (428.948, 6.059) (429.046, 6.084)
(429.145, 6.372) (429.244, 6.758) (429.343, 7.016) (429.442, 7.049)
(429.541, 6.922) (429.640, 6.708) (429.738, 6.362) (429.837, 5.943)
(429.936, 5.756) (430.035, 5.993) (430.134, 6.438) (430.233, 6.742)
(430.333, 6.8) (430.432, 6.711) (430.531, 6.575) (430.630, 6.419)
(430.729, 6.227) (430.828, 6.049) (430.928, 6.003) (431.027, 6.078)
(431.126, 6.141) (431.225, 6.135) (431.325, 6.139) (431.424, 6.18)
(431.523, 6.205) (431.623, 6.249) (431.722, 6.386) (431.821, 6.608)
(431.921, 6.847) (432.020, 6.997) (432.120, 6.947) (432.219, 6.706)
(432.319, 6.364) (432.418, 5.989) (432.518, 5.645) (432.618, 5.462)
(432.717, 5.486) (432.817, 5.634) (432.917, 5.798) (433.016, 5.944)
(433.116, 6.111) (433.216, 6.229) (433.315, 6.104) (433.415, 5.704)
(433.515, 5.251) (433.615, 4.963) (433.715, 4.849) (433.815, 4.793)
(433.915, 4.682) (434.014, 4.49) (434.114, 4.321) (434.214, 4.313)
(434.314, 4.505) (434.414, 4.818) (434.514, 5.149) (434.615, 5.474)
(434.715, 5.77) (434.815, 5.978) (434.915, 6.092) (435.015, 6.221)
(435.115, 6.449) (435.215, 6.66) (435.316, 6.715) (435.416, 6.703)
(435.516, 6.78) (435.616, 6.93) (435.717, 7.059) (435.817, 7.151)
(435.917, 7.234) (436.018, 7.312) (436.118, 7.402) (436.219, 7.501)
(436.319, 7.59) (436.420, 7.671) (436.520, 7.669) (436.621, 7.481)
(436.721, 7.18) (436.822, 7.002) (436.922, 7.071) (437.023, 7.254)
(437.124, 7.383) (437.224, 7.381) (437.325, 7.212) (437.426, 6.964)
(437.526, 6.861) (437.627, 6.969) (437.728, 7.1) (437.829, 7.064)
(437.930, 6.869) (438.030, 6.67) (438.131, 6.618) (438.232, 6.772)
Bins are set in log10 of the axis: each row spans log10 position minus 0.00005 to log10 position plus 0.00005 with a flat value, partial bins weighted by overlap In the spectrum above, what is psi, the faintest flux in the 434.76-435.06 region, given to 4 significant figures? 5.978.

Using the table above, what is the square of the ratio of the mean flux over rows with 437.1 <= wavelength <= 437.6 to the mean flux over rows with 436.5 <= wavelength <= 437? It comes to 0.97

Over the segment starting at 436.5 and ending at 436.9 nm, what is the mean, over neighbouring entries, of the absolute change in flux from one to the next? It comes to 0.22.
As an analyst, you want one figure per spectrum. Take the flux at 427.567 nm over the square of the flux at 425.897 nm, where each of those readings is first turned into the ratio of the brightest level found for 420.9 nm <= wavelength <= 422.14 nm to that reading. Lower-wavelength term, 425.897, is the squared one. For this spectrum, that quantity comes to 1.00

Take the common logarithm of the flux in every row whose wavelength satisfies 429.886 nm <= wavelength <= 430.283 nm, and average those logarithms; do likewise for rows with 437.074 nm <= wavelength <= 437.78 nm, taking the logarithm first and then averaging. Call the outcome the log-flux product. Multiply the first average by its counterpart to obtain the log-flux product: 0.68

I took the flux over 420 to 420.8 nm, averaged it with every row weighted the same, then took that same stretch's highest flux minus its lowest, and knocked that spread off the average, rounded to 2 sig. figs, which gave 6.9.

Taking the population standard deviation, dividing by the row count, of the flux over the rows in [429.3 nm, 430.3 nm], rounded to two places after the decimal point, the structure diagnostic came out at 0.45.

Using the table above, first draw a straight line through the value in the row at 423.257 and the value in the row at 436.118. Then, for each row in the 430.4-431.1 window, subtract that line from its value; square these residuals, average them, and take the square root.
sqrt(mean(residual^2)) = 1.2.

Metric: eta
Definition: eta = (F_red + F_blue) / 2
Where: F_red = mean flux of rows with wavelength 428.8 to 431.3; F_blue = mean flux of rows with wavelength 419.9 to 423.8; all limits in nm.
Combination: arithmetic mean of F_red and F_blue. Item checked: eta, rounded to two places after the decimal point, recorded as 7.00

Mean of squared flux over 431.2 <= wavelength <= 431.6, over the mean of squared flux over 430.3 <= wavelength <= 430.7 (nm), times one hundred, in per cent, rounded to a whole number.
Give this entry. 87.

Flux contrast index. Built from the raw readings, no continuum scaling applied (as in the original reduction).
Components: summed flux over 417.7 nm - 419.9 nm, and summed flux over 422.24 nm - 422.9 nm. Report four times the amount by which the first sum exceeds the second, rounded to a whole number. 488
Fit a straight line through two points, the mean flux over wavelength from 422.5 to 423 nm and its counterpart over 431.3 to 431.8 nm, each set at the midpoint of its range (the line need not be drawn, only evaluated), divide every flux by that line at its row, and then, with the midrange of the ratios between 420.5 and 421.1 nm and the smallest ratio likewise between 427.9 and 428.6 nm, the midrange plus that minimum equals 2.22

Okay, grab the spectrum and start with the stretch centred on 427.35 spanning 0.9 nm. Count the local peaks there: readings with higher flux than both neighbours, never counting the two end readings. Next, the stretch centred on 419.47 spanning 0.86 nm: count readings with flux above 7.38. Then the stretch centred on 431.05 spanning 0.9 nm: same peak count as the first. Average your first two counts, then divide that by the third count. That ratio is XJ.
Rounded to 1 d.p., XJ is 3.0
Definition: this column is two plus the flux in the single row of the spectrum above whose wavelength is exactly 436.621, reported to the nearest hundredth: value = 9.48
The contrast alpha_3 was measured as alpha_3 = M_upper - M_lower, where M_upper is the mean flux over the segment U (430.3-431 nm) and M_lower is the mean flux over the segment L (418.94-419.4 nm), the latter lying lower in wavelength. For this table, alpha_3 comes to -1.2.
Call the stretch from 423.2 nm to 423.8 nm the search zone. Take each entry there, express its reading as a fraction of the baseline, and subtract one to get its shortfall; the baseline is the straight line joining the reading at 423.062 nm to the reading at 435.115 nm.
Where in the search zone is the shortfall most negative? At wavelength 423.257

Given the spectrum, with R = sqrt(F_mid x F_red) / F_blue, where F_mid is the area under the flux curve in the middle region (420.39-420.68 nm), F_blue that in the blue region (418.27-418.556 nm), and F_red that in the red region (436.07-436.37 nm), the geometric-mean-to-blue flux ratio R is 1.04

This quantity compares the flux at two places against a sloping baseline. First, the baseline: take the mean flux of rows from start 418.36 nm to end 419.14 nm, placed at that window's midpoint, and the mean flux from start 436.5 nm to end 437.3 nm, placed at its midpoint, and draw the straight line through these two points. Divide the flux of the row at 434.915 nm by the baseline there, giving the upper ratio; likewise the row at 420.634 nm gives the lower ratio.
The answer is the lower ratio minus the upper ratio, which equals 0.3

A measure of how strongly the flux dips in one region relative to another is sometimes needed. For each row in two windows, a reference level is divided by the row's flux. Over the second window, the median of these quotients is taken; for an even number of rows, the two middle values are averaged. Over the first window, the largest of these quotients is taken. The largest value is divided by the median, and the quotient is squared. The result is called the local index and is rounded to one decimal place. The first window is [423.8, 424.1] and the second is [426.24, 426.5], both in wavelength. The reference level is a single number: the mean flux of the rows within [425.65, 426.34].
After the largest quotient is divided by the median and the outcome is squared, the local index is 1.5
